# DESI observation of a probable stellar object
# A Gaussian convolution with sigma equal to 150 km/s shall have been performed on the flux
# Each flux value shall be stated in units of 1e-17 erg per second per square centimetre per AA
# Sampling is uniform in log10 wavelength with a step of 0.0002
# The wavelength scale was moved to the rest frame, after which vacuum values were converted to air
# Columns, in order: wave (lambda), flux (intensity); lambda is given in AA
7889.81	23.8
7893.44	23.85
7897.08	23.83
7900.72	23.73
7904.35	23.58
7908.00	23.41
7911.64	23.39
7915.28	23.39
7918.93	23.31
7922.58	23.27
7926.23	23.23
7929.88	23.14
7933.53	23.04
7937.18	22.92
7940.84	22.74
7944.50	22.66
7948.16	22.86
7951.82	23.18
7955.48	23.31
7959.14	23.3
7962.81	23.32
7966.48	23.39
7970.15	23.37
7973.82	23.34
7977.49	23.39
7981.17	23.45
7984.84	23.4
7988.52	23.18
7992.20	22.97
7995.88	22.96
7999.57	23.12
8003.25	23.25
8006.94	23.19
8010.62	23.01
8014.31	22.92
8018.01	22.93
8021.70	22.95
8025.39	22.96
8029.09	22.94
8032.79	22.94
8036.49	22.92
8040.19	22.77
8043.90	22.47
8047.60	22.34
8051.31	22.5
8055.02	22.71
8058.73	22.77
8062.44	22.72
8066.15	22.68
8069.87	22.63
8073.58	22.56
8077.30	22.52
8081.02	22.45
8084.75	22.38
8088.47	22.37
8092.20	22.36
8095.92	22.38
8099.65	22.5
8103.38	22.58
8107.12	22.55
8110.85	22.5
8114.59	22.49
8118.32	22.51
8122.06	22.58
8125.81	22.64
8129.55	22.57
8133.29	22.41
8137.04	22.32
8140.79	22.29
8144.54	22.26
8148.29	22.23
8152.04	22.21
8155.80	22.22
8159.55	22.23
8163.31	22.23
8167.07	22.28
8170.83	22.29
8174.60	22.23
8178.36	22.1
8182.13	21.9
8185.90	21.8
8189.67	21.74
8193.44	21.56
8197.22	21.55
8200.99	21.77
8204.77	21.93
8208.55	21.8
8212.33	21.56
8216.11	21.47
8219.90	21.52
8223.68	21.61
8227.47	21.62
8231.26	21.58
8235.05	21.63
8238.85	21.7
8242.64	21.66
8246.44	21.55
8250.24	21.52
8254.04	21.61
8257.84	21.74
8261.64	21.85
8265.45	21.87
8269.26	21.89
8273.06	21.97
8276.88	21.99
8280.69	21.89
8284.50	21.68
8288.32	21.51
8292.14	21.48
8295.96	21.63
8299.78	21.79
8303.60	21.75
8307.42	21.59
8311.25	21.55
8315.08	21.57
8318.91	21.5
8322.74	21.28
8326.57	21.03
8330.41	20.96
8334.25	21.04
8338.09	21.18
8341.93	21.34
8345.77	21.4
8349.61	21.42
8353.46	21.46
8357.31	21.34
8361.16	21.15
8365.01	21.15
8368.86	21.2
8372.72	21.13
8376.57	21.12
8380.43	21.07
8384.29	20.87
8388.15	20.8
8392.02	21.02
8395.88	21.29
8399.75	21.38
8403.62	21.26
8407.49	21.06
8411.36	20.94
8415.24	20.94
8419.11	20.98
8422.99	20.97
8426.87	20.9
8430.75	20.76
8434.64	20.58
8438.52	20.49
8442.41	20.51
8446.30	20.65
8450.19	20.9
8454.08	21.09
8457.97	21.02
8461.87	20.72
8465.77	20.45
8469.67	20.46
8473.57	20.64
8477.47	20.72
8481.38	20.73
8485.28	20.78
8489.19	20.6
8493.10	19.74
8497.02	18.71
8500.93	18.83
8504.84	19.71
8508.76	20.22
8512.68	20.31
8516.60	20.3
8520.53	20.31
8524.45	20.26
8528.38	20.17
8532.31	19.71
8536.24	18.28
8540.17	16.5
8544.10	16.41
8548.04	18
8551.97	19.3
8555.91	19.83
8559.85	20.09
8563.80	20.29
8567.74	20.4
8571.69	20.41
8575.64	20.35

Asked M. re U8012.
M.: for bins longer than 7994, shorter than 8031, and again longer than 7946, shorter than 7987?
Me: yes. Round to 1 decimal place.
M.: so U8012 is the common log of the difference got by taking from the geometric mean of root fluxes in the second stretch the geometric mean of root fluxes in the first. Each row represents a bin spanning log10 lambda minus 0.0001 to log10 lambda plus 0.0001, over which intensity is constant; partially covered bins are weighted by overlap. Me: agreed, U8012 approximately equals -1.5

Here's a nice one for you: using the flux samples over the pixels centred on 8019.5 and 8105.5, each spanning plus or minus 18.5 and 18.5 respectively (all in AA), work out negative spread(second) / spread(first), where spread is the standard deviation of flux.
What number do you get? -1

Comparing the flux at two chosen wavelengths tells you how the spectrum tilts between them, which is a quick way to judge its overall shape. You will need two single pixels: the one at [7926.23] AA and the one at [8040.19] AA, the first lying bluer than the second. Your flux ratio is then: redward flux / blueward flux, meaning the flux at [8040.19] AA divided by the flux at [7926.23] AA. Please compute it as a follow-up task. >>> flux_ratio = 0.980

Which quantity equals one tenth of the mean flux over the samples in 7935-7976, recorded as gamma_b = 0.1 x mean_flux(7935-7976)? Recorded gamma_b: 2.31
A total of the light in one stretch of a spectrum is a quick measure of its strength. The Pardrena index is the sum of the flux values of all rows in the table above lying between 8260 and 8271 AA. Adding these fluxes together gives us 66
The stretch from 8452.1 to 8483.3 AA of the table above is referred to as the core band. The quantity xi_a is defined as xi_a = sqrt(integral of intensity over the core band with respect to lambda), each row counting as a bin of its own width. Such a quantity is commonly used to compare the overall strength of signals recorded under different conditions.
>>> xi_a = 25.4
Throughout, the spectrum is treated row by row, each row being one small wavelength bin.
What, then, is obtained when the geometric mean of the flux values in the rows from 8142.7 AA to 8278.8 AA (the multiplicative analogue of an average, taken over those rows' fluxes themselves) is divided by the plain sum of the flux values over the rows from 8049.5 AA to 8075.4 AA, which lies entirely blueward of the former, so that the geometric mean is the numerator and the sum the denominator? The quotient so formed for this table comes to 0.14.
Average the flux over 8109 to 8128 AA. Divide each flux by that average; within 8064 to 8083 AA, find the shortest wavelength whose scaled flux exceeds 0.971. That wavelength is 8066.15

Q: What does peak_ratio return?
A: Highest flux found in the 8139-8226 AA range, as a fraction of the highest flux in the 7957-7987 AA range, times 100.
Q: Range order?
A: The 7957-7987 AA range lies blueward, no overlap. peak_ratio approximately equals 95.1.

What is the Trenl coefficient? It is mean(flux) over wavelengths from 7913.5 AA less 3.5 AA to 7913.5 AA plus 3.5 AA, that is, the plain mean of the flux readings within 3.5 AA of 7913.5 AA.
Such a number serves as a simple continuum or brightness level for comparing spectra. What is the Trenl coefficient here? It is 23.4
